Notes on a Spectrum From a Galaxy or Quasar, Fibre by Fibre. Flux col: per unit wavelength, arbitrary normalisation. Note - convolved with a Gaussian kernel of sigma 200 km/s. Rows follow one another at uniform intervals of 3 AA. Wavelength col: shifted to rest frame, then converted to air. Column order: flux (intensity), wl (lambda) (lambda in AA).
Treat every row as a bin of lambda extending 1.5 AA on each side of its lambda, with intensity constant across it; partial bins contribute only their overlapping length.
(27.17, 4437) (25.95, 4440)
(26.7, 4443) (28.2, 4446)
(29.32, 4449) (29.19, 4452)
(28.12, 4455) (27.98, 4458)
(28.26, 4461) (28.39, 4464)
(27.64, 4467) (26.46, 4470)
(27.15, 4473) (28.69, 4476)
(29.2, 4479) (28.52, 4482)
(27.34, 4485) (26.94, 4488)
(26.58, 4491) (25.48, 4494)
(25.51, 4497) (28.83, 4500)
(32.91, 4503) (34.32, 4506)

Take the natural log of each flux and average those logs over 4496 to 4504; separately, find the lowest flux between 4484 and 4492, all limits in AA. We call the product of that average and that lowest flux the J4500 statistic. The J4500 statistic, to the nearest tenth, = 89.4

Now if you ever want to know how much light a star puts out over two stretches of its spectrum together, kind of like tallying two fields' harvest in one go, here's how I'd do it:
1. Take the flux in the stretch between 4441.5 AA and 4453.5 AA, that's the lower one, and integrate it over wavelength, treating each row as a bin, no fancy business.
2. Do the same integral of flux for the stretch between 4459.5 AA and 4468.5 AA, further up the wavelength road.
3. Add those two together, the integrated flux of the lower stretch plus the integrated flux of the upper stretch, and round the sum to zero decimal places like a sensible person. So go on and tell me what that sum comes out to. 593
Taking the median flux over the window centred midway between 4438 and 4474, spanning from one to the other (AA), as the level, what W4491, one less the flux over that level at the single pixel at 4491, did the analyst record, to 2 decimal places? 0.05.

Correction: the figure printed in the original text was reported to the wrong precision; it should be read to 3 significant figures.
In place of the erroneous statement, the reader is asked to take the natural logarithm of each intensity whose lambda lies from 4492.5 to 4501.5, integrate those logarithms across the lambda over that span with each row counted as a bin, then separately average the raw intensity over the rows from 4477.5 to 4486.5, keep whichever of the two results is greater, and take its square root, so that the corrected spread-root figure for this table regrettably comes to 5.43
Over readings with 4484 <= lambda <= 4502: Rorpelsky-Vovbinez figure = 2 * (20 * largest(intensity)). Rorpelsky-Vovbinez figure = 1153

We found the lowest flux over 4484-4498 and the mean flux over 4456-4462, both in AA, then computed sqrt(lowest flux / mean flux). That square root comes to 0.952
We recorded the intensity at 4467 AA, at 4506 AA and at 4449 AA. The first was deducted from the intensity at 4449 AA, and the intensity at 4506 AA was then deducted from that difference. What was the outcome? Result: -33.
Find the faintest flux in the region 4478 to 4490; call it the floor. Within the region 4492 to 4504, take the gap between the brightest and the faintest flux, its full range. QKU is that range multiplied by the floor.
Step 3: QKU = 200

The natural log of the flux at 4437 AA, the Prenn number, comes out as 3.30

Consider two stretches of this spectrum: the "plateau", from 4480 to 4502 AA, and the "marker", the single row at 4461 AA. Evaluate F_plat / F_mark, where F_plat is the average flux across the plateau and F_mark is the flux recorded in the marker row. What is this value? 0.96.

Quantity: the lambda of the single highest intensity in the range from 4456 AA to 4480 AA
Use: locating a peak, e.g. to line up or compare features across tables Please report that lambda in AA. 4479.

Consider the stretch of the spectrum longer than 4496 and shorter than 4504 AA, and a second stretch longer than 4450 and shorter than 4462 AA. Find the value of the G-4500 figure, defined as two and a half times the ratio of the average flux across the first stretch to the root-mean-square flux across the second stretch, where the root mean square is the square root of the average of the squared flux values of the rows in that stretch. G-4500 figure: 2.56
